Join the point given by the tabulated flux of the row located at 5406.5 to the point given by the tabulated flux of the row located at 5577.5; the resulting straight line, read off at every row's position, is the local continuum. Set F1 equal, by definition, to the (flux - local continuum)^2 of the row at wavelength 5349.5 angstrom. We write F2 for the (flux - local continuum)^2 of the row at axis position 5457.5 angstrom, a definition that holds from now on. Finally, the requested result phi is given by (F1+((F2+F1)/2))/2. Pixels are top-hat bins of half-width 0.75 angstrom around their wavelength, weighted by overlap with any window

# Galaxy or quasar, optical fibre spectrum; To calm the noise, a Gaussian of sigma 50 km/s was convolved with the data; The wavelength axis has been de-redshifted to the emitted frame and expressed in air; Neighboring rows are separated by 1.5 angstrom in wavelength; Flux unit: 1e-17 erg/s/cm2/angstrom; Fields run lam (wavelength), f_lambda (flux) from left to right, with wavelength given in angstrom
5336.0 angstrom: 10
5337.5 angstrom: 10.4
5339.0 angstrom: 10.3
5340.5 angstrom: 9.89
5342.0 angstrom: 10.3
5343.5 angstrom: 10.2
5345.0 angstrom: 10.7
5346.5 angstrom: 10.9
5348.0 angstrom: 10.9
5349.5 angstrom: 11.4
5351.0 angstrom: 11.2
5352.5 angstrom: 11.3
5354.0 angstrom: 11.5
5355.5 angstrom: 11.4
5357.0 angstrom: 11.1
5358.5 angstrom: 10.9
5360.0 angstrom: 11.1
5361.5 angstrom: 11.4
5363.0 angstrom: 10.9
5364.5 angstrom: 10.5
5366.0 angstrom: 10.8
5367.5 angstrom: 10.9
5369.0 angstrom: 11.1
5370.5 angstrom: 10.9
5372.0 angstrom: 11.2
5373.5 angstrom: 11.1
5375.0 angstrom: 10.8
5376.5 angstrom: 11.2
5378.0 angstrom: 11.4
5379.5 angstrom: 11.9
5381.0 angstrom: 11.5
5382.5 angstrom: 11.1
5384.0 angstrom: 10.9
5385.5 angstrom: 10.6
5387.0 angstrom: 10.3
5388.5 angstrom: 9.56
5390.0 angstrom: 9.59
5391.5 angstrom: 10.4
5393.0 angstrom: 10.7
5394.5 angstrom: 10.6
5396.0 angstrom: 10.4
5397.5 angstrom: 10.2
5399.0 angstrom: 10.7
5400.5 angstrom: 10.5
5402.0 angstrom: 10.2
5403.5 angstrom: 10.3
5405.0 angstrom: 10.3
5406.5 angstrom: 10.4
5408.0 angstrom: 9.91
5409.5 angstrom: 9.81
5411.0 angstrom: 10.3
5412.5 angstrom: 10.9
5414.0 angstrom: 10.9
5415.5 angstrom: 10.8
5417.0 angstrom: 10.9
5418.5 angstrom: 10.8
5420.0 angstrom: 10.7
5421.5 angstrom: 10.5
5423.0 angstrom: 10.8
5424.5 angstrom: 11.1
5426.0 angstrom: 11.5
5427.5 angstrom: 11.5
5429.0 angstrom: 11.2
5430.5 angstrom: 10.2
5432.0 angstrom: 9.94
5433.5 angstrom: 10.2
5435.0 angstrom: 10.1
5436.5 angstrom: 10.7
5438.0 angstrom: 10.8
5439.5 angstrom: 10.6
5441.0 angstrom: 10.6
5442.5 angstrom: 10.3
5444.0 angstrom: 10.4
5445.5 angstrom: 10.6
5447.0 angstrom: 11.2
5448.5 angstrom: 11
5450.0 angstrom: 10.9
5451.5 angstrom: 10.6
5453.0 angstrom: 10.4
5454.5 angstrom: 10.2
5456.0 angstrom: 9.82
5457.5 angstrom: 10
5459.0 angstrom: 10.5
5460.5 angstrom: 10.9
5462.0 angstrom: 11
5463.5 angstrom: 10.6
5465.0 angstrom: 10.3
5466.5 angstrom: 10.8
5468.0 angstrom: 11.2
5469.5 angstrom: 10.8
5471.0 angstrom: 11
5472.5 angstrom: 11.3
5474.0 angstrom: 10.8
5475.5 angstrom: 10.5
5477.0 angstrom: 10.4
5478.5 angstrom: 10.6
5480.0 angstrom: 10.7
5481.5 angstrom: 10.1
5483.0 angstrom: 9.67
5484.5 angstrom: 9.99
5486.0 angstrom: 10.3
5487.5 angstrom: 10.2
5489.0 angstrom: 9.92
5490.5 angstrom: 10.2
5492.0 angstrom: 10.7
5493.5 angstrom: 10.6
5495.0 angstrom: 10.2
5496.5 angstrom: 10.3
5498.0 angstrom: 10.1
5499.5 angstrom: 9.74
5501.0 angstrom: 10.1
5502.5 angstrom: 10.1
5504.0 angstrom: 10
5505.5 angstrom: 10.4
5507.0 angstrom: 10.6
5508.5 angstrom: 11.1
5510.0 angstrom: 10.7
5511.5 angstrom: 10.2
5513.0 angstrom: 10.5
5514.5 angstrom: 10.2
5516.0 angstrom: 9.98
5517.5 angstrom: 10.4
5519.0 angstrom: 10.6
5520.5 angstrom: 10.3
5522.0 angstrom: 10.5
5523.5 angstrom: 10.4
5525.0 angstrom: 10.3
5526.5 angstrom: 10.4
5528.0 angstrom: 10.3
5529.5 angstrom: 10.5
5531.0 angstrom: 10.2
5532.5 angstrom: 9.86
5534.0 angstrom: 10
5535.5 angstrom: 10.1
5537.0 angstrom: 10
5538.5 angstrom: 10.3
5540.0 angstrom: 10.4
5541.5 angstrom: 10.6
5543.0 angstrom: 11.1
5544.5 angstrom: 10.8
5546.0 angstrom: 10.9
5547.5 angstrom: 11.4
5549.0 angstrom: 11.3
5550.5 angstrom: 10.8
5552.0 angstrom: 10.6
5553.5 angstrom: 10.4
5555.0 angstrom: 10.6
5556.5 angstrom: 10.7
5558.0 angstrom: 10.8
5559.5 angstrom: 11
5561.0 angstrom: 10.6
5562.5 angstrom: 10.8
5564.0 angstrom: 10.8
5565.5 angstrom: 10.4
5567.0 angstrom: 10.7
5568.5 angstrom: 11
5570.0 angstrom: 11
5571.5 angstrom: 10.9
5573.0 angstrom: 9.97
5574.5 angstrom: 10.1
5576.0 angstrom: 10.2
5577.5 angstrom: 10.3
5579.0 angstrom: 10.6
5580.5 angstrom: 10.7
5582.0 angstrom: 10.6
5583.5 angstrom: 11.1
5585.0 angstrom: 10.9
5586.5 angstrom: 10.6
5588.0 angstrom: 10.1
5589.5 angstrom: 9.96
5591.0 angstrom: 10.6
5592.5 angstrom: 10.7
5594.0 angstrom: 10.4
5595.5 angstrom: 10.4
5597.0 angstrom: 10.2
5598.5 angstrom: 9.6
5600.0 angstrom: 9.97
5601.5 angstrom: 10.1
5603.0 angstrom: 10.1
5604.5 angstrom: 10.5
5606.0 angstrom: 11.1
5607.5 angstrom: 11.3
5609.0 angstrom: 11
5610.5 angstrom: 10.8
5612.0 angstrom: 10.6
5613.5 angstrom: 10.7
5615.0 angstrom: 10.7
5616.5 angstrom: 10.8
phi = 0.74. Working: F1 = 0.93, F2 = 0.14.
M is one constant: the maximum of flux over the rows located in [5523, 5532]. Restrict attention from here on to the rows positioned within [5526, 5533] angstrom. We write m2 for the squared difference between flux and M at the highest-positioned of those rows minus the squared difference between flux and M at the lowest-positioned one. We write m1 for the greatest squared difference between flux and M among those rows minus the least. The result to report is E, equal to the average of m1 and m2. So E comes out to 0.40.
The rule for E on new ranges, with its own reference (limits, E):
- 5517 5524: 0.02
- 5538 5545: 0.20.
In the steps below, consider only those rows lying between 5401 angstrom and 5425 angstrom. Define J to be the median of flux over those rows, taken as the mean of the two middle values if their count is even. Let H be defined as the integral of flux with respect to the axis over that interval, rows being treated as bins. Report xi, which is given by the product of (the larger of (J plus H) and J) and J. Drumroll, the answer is 2792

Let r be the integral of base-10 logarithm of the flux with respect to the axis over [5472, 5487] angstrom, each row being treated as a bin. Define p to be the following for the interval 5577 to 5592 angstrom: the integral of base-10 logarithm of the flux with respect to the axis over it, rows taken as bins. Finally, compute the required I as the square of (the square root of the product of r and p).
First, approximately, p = 15.3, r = 15.3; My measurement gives 234.2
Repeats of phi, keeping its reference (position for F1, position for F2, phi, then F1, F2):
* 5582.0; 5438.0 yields 0.11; 0.09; 0.18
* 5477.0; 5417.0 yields 0.07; 0.00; 0.26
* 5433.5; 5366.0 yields 0.06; 0.03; 0.14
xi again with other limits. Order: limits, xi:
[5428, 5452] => 2807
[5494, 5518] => 2623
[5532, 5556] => 2804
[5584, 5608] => 2706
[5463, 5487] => 2799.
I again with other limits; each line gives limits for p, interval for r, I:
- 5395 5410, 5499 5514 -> 231.1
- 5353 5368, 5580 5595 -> 240.3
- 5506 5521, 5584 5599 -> 232.9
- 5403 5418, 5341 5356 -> 238.3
